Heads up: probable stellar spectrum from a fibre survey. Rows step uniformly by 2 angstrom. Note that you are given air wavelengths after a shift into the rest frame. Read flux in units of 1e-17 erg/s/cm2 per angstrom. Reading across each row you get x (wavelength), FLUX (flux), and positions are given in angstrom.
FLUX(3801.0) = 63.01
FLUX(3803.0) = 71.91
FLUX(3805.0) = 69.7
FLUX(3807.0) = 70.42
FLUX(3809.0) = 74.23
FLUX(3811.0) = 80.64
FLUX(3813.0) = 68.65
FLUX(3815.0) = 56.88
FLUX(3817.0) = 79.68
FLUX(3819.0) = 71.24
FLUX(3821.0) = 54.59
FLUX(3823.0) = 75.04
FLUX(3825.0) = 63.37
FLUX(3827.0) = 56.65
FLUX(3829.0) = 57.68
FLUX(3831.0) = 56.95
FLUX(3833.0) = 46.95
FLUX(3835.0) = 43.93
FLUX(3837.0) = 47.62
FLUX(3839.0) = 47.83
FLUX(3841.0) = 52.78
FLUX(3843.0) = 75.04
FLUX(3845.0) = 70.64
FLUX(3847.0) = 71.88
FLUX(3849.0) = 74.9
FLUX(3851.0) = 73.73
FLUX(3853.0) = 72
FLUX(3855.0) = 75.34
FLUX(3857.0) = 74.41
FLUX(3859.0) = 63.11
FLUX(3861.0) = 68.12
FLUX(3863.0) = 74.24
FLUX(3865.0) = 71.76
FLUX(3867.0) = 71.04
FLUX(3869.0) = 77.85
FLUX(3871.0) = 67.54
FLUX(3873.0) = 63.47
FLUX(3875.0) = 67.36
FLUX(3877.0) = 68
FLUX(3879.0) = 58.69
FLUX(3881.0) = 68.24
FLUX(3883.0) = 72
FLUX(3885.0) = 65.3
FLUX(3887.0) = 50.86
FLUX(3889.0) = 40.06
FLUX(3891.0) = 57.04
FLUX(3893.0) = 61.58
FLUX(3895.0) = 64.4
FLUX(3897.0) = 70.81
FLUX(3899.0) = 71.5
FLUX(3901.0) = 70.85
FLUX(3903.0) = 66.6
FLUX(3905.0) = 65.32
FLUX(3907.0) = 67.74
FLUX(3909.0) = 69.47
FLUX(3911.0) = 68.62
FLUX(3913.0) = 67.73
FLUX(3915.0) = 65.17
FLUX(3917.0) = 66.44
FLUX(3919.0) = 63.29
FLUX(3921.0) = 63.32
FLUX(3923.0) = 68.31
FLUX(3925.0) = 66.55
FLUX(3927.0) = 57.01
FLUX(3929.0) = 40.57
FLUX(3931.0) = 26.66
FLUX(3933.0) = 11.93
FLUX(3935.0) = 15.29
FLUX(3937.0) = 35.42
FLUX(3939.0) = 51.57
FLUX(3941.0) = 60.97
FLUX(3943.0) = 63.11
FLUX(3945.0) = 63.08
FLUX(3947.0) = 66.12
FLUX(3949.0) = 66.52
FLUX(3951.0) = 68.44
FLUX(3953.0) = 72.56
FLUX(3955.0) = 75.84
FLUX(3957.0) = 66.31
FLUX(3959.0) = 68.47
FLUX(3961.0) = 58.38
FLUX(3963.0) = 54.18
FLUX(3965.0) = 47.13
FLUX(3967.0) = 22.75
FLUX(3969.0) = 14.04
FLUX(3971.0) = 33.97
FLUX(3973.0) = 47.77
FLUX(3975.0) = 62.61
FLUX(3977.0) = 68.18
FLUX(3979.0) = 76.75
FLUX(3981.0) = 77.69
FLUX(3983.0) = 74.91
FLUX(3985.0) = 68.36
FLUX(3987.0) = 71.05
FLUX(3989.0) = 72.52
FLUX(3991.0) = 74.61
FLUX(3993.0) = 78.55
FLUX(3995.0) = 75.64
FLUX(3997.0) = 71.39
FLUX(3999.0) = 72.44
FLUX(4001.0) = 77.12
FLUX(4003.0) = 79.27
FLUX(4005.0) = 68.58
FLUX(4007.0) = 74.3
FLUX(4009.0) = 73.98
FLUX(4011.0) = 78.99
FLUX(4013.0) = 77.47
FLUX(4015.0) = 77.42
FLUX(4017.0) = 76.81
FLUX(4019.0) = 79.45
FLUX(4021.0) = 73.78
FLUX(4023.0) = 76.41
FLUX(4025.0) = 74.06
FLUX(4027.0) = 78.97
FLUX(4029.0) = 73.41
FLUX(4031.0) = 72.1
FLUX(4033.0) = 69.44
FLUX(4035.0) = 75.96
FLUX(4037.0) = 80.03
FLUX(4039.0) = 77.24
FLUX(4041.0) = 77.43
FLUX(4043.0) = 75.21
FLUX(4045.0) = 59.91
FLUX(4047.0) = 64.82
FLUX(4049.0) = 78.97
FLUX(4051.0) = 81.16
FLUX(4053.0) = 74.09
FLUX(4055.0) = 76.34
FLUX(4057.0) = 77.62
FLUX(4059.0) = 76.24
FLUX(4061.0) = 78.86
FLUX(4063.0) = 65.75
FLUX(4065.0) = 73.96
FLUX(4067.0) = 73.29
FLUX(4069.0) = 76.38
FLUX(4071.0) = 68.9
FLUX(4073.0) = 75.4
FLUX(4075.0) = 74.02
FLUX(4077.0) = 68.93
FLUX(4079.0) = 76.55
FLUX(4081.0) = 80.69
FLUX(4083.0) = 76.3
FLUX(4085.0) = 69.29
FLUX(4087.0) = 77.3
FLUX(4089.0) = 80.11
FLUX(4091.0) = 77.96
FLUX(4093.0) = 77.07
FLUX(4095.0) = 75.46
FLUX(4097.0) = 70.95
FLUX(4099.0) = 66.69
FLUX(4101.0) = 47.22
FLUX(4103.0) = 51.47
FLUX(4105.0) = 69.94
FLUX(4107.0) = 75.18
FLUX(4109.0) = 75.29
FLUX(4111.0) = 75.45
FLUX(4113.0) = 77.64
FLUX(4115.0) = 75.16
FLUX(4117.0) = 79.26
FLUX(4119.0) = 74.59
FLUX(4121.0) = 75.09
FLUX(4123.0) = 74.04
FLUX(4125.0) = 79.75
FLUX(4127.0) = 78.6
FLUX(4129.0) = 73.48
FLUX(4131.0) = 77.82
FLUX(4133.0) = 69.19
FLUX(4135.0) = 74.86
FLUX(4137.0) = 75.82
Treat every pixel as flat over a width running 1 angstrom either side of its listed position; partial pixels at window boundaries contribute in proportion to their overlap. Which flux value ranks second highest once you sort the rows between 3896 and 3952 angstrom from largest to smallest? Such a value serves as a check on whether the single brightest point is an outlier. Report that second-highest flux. 70.85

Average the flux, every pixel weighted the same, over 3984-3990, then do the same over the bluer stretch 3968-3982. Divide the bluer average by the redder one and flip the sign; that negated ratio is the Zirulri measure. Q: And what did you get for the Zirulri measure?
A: -0.77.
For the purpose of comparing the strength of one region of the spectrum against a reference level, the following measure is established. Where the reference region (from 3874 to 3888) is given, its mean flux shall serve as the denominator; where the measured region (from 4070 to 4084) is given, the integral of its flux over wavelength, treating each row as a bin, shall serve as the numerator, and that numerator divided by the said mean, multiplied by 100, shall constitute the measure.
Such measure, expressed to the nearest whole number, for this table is 1619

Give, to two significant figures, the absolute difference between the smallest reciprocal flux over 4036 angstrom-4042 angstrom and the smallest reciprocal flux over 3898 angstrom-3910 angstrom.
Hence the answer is 0.0015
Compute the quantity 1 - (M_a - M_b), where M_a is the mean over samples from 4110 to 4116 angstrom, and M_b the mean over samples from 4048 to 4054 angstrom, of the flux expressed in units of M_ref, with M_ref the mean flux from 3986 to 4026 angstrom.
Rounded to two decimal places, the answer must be 1.03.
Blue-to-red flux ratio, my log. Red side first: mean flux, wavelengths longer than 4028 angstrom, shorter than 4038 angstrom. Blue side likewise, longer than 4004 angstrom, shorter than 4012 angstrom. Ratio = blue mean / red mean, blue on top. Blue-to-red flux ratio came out 1.00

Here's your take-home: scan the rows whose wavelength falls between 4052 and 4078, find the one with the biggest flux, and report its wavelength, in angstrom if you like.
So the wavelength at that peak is 4061.0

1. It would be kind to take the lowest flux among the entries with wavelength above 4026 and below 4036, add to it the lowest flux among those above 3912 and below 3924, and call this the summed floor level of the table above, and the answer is 133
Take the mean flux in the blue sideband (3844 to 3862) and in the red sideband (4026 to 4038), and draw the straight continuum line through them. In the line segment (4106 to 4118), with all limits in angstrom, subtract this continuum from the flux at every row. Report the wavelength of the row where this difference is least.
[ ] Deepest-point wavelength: 4115.0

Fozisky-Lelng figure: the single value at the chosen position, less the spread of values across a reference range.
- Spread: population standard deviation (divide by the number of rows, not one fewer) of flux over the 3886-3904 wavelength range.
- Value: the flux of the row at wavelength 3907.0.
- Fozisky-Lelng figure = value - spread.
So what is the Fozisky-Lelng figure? 58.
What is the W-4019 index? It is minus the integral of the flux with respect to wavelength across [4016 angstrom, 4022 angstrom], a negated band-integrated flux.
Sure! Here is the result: -460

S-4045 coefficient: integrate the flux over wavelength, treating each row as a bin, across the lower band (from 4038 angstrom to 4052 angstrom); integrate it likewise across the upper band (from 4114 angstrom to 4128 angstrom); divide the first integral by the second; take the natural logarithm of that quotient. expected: 0.0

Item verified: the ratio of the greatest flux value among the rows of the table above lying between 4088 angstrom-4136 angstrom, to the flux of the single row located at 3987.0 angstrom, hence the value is 1.13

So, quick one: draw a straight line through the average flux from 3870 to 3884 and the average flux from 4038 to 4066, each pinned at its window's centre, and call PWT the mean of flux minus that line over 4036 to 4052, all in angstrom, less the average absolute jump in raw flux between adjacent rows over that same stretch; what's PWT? -5.4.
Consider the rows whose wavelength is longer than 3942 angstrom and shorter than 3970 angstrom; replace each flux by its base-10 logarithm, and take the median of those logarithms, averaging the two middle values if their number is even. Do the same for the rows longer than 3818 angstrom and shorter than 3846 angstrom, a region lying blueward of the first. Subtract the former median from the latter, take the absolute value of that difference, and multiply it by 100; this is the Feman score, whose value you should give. 5.6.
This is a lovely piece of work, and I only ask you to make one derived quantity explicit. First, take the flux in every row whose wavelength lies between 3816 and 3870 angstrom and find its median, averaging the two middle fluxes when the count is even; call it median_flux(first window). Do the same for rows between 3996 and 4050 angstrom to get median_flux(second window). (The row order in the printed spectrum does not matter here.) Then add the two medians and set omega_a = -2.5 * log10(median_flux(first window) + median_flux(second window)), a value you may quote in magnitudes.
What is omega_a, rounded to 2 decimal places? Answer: -5.42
